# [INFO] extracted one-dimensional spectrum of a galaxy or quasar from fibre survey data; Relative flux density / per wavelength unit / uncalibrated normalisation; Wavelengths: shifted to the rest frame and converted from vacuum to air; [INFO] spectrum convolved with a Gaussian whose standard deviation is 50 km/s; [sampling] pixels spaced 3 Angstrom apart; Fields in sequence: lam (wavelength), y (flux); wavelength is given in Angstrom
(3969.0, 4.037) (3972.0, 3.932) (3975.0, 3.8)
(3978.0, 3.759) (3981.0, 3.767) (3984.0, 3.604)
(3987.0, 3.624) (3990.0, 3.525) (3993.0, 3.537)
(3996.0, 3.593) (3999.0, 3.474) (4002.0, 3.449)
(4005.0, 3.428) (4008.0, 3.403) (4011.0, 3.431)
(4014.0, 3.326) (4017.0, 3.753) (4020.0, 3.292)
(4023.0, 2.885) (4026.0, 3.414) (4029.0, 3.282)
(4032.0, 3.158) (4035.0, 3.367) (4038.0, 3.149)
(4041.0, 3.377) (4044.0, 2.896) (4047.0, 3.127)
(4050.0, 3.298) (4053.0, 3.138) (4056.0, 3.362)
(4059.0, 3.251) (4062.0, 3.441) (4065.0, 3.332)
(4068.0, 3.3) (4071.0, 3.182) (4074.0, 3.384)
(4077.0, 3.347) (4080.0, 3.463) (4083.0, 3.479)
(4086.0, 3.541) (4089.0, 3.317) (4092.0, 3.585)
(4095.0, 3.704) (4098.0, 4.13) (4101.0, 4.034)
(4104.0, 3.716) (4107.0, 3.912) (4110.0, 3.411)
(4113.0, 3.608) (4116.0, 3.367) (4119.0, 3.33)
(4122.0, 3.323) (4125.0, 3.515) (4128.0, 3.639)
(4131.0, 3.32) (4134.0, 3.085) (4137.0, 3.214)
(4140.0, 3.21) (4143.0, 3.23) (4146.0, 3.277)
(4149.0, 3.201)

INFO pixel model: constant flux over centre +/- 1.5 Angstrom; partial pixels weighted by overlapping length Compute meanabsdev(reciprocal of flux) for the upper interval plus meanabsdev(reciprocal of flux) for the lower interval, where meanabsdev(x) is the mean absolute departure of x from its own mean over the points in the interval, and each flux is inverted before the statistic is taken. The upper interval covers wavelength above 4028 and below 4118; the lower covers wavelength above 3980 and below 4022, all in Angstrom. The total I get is 0.0255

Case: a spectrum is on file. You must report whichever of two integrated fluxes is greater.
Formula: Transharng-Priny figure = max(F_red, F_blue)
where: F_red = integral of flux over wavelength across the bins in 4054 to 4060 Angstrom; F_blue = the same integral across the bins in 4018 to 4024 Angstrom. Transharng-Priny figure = 20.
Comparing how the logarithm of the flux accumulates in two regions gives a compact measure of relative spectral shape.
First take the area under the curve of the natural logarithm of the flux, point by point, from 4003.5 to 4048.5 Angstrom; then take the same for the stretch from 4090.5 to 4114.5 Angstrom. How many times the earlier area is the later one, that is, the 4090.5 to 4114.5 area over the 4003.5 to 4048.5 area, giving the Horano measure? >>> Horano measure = 0.6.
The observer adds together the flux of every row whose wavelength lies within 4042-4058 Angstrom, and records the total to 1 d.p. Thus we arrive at 15.8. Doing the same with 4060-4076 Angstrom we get 16.6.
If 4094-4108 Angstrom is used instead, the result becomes 19.5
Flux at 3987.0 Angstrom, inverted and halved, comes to 0.138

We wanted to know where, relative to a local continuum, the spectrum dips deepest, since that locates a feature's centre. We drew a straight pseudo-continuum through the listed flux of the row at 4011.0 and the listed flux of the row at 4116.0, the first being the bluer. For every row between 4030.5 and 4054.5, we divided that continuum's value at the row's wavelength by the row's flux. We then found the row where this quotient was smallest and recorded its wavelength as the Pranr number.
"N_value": 4041.0 Angstrom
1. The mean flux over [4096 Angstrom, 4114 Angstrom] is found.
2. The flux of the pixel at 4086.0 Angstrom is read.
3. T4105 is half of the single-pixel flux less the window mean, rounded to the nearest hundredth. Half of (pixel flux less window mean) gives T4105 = -0.13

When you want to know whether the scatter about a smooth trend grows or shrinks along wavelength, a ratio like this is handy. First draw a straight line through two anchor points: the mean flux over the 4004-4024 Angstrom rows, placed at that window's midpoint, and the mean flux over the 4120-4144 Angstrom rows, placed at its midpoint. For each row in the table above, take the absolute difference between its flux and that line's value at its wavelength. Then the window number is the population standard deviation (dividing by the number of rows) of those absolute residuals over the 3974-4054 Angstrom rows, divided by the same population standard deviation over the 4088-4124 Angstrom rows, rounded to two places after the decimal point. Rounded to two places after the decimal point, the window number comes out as 0.53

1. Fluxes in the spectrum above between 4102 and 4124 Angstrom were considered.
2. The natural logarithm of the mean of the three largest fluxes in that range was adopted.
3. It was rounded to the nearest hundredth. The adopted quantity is 1.32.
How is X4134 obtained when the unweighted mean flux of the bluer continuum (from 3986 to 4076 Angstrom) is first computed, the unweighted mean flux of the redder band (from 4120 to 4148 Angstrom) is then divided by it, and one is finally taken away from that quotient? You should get -0.008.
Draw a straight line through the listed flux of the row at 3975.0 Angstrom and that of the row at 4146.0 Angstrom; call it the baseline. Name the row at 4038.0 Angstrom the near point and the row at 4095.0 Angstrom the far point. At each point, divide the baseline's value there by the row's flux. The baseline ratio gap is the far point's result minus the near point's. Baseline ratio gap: -0.22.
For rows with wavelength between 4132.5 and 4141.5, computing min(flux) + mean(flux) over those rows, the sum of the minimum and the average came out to 6.25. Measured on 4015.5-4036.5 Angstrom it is 6.19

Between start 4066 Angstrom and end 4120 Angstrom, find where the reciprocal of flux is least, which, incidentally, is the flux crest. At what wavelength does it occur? 4098.0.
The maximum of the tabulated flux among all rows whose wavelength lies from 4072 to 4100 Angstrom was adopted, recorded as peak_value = 4.13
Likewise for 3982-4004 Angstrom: 3.624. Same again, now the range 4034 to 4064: 3.441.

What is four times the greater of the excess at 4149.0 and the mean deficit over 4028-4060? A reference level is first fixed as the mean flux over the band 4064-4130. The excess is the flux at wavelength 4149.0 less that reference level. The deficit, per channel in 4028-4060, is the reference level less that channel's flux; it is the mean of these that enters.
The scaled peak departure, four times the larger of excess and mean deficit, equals 1.2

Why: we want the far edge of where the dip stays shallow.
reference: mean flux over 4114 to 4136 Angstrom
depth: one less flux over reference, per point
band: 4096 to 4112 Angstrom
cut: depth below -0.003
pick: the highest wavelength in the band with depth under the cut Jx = 4110.0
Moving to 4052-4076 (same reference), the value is 4074.0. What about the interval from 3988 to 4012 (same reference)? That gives 4011.0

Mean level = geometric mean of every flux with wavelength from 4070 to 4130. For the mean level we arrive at 3.54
